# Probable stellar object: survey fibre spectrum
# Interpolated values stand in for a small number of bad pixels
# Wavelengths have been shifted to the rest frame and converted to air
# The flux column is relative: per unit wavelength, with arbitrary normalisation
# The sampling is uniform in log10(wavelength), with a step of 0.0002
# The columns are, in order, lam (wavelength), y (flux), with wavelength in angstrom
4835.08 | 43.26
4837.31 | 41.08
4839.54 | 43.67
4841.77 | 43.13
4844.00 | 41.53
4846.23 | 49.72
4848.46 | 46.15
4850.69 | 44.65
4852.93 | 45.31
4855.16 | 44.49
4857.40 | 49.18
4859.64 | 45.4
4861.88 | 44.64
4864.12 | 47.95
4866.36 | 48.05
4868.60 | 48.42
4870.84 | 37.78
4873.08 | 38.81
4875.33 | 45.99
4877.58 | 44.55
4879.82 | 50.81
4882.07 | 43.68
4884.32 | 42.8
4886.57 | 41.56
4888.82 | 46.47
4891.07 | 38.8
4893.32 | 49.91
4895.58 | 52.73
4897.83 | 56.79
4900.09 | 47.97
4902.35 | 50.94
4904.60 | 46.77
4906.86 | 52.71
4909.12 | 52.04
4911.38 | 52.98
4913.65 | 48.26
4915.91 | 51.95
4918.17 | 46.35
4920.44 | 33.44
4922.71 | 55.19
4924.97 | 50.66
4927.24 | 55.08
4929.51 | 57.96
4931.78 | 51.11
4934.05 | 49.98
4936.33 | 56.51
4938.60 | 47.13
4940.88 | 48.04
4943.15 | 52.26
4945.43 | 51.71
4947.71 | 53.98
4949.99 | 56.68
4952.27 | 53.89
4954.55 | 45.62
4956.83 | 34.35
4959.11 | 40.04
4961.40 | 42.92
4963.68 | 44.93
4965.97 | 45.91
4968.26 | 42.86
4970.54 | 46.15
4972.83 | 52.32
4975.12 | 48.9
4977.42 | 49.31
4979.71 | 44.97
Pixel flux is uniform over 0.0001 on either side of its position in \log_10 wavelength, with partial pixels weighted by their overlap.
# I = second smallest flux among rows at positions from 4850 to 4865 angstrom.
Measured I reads 44.64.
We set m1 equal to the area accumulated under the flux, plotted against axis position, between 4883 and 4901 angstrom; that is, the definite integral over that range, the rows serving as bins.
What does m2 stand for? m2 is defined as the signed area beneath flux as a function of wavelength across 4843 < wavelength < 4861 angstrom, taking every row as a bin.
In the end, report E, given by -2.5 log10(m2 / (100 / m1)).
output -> -9.61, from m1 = 848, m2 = 825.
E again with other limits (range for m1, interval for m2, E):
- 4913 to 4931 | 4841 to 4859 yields -9.67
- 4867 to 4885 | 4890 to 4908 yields -9.63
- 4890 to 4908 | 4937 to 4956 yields -9.84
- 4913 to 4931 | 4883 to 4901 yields -9.70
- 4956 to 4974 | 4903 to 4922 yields -9.65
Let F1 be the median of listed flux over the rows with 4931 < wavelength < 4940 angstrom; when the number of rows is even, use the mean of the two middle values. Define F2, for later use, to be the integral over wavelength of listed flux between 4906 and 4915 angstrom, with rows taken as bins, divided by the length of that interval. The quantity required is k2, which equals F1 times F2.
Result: 2601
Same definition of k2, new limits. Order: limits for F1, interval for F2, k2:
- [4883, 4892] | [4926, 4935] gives 2260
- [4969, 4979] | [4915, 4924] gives 2293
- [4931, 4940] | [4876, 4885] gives 2305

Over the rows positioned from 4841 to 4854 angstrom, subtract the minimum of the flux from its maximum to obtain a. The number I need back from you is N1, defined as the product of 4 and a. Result 33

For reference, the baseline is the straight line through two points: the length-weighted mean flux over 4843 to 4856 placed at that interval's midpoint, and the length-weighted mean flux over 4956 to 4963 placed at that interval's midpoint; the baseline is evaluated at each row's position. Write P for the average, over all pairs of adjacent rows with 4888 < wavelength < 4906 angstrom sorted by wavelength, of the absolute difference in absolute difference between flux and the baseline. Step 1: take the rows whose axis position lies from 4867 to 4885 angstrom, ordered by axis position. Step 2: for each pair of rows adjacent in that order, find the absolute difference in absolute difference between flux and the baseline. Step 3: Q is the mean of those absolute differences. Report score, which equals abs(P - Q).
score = 0.59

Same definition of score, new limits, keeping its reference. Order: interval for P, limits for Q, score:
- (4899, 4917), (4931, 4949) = 0.27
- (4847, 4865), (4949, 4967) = 1.48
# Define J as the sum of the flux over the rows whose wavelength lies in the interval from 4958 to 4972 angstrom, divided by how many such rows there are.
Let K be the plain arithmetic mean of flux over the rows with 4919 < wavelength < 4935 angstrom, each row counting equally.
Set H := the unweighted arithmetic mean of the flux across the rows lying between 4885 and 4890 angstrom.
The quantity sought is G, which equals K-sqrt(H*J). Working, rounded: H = 44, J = 43.8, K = 50.5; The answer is 7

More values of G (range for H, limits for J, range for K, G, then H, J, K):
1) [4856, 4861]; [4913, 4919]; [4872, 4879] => -5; 47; 48.9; 43.1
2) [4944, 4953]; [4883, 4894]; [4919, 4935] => 2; 54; 43.9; 50.5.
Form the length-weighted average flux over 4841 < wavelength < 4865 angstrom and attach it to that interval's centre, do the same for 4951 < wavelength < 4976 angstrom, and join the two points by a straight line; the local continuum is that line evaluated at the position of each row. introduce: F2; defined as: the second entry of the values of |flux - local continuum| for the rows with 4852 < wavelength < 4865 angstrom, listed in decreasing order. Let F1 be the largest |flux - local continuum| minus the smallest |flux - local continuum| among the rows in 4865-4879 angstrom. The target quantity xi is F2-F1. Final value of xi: -5.1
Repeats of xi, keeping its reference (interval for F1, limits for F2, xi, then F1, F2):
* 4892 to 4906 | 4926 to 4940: 1.1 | 10.0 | 11.1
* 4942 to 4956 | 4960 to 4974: -8.6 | 11.0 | 2.4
